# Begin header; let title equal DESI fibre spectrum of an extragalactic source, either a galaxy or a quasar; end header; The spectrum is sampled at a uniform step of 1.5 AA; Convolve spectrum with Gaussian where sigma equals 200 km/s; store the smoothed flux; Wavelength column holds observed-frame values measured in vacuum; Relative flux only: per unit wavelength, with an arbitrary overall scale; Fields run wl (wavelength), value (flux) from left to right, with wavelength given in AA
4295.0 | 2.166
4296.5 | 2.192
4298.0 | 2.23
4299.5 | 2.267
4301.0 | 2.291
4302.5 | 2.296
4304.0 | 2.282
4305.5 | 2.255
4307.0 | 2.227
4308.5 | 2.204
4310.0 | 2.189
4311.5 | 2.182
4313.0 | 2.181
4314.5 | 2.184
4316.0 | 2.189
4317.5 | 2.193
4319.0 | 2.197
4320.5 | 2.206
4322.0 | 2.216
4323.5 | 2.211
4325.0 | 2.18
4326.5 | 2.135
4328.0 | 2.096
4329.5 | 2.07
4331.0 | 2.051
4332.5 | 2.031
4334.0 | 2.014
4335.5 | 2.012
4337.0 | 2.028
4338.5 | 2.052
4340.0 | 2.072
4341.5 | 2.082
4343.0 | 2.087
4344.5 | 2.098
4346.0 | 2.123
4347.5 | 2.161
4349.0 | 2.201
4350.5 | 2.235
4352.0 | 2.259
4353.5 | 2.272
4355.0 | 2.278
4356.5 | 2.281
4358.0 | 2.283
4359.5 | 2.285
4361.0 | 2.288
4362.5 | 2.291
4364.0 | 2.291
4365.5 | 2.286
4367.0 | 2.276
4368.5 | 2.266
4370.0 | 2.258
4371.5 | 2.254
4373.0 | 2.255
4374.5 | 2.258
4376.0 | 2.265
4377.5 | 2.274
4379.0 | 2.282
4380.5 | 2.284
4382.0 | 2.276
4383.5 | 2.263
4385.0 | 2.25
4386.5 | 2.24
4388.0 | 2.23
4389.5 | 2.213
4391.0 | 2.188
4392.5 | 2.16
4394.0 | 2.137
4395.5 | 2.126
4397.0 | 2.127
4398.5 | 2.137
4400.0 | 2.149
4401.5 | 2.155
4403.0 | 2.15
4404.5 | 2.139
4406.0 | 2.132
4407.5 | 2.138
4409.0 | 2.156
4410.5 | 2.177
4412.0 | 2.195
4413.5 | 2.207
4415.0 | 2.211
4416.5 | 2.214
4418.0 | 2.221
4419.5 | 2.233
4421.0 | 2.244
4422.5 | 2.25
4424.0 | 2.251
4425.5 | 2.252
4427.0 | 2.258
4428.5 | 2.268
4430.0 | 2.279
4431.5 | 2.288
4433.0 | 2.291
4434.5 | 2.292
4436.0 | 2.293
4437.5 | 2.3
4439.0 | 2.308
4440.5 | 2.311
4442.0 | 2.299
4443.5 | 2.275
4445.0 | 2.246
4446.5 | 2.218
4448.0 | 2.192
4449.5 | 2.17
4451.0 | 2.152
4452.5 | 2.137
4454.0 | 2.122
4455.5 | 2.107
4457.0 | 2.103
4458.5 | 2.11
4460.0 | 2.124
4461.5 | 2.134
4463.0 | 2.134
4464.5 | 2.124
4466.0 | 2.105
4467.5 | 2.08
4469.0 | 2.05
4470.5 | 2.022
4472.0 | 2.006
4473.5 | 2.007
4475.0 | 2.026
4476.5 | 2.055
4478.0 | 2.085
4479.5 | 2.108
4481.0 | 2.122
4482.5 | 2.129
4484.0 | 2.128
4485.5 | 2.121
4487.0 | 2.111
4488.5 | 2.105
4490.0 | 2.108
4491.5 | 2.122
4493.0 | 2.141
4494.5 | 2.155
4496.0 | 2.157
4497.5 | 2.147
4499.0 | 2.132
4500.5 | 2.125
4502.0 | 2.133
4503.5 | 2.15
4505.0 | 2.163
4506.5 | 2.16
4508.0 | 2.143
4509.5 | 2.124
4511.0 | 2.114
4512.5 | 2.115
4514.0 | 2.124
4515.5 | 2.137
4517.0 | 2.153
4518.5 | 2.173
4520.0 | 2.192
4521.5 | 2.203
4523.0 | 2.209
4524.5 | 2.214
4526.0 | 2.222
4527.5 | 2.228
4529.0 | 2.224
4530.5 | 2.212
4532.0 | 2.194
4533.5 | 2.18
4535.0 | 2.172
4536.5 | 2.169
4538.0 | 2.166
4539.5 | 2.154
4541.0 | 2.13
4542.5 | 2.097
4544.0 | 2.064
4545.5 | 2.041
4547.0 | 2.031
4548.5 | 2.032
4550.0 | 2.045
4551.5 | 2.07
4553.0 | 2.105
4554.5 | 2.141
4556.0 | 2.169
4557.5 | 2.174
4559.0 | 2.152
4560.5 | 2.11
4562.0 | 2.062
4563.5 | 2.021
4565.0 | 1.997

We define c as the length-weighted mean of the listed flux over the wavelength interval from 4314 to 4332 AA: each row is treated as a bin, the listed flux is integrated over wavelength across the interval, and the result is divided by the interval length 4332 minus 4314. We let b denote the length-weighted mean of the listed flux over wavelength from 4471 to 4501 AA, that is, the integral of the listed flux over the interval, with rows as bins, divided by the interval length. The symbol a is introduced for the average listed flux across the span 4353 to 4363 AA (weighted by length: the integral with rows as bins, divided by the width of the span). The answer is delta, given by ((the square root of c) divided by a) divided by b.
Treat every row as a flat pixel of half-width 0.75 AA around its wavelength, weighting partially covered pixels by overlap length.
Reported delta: 0.306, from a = 2.28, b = 2.10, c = 2.16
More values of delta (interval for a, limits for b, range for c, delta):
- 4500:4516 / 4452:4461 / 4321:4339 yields 0.320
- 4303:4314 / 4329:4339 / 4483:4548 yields 0.325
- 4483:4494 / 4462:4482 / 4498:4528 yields 0.334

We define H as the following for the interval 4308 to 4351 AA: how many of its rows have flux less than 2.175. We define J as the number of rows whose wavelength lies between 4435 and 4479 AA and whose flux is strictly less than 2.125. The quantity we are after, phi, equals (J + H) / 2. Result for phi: 15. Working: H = 15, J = 15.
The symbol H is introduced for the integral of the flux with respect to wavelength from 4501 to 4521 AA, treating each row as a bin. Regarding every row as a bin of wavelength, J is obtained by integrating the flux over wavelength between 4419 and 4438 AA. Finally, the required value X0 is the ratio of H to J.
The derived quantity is 1.00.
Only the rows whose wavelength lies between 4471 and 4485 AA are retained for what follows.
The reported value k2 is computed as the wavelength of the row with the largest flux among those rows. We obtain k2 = 4482.5 AA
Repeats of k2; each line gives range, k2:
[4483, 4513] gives 4505.0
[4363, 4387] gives 4364.0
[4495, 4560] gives 4527.5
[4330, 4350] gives 4349.0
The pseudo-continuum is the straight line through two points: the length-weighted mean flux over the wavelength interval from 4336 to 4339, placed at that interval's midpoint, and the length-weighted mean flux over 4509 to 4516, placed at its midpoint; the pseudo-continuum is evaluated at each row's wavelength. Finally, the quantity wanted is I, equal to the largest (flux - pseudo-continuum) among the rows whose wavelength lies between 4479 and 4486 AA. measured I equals 0.02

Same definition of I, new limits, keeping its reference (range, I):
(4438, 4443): 0.22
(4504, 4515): 0.04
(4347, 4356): 0.23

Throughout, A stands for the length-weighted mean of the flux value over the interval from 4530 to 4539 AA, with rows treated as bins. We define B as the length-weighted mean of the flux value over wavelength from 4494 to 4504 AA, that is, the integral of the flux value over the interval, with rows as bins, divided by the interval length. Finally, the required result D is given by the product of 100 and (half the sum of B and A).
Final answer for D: 216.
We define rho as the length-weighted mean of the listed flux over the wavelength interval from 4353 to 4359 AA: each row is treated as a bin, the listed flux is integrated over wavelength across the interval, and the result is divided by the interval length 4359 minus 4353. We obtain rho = 2.28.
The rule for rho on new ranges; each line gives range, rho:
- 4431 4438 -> 2.29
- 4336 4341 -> 2.05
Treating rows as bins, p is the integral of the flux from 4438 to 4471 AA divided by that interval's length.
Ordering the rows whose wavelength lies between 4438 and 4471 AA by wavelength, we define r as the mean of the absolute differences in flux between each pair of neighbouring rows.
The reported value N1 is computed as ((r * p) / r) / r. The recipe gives 128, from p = 2.16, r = 0.017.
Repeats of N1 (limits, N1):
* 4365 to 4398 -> 212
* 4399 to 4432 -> 250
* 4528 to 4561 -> 112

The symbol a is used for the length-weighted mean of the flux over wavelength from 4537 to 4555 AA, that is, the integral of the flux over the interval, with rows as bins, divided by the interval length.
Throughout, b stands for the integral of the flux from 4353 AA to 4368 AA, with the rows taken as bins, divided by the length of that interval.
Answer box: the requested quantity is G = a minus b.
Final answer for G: -0.19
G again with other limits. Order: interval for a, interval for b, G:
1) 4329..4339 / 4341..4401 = -0.19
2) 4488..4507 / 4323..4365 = -0.02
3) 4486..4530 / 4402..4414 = -0.01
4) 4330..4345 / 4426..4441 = -0.24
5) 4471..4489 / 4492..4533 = -0.08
